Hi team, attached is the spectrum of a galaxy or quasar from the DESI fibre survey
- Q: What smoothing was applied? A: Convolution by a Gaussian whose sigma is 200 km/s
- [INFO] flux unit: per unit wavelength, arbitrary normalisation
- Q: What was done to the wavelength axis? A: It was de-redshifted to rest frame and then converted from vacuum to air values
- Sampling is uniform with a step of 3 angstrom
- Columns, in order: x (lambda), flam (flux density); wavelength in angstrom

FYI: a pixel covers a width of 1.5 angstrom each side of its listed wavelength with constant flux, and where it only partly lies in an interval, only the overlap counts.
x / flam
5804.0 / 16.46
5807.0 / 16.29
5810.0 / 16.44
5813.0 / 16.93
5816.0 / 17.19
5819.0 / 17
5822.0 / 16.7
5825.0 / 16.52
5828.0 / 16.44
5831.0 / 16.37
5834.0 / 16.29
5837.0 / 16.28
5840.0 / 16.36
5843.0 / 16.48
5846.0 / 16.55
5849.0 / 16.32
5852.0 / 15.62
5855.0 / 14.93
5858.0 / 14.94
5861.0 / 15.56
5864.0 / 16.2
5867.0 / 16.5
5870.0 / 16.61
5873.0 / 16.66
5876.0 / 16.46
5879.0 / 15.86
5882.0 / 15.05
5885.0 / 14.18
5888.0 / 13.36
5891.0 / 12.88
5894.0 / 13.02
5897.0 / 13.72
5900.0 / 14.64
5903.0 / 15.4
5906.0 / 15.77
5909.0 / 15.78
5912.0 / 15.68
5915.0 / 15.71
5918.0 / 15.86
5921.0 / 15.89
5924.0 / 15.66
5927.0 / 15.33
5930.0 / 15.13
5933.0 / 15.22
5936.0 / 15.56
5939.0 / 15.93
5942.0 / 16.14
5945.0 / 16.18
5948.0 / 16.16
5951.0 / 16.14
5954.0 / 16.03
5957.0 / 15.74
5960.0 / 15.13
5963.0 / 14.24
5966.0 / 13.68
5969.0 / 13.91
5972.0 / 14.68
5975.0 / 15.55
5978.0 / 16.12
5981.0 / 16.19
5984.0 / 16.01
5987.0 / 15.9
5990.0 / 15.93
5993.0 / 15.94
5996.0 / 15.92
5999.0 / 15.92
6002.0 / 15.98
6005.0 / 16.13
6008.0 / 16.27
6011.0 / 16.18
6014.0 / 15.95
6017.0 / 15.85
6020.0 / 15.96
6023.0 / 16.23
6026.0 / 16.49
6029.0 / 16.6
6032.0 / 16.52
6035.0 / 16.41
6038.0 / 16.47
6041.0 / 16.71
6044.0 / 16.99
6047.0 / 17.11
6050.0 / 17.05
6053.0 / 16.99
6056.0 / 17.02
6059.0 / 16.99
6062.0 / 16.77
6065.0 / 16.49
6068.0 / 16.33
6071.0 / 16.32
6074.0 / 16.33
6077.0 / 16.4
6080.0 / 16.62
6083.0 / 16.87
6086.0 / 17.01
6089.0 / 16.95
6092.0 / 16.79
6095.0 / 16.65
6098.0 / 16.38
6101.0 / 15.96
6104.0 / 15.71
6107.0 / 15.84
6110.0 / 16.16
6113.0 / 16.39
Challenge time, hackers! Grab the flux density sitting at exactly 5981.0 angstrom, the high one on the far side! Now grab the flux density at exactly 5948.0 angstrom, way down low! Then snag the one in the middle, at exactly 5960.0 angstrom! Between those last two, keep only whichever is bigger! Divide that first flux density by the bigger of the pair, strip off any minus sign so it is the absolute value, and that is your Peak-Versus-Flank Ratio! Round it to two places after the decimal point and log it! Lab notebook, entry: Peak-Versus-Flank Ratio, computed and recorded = 1.00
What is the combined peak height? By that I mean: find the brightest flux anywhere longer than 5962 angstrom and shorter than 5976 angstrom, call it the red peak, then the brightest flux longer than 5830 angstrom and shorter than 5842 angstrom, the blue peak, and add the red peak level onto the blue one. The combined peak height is 31.9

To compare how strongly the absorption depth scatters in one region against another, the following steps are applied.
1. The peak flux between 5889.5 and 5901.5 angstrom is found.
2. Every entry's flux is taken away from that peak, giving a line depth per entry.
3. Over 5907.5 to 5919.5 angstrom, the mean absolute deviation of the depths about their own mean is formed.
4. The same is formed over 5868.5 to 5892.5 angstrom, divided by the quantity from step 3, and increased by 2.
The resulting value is 22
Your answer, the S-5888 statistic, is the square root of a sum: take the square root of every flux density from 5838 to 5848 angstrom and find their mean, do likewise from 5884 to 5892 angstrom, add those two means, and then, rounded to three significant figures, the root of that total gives 2.78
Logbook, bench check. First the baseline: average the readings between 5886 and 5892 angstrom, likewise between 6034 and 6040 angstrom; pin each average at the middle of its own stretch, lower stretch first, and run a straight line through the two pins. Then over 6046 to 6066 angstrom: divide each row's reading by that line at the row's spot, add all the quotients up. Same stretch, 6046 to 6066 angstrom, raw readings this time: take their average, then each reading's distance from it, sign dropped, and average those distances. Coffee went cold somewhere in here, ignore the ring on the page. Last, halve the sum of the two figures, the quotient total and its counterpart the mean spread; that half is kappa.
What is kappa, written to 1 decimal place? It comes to 3.6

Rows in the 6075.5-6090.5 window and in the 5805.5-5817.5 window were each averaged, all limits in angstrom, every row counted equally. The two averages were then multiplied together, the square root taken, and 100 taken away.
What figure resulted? -83.3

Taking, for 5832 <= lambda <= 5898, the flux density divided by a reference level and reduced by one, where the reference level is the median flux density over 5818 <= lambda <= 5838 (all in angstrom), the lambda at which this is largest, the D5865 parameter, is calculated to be 5873.0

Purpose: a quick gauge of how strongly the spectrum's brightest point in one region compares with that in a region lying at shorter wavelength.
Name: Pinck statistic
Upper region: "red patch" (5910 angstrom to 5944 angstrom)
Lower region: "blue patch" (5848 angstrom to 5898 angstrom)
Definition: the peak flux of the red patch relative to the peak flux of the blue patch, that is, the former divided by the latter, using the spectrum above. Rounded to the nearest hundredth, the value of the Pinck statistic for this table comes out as 0.97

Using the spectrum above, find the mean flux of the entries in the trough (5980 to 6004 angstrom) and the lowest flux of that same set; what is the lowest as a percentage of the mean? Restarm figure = 99.5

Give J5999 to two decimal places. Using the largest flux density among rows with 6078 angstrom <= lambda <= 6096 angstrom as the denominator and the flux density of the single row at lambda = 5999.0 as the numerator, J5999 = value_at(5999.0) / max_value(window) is 0.94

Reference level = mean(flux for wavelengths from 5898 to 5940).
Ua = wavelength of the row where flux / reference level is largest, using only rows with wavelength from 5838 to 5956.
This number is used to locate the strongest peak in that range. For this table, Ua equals 5873.0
